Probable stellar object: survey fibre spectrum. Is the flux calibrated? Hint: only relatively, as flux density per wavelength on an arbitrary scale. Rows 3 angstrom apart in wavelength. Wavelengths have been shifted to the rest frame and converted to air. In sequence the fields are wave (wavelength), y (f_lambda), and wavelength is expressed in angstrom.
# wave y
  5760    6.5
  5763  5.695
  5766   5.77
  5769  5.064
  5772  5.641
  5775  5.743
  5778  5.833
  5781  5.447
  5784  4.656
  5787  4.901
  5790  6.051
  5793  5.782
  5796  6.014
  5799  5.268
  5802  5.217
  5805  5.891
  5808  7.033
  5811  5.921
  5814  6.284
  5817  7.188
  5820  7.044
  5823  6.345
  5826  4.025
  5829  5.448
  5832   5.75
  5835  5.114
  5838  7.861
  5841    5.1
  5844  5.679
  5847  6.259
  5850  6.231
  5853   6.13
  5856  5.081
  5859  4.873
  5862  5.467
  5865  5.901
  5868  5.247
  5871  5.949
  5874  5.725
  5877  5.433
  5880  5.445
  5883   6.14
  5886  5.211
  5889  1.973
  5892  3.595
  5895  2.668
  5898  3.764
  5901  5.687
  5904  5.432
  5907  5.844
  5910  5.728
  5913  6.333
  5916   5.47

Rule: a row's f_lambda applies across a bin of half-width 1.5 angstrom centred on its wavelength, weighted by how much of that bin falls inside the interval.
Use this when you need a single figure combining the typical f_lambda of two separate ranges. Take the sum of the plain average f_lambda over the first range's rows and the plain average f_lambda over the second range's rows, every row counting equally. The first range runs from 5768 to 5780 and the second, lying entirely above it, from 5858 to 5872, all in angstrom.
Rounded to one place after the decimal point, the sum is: 11.1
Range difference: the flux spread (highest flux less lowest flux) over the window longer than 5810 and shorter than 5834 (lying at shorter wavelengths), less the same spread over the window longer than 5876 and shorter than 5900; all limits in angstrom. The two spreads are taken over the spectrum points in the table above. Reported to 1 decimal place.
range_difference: -1.0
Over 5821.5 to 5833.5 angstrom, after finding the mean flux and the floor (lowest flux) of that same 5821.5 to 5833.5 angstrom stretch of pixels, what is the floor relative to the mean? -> 0.75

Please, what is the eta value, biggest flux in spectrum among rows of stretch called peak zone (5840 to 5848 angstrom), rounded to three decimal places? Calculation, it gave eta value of 6.259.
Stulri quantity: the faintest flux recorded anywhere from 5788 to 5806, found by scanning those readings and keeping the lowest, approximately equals 5.217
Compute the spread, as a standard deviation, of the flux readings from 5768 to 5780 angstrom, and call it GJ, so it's 0.3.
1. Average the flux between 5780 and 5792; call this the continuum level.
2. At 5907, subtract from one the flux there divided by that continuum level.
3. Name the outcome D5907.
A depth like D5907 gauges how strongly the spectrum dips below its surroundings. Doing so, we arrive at -0.11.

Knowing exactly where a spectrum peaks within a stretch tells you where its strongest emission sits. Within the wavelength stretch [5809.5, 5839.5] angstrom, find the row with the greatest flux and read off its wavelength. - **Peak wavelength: 5838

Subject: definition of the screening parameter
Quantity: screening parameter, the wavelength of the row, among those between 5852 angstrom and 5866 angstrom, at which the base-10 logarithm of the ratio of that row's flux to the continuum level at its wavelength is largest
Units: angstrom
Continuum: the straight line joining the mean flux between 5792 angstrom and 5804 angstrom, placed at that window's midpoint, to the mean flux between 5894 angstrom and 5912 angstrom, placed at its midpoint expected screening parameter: 5853 angstrom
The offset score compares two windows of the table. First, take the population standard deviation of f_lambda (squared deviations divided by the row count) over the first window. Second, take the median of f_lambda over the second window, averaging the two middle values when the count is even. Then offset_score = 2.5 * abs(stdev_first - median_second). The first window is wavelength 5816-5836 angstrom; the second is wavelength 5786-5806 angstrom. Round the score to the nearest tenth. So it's 11.9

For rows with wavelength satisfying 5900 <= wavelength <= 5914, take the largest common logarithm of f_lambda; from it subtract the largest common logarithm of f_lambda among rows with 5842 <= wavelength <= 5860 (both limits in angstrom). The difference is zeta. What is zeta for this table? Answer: 0.01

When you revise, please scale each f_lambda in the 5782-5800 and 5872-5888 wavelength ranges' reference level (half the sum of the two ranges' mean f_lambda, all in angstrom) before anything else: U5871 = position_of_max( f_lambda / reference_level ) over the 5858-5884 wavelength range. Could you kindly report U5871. 5883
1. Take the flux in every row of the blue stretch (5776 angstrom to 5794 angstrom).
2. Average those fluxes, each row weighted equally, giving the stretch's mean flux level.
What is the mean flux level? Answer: 5.4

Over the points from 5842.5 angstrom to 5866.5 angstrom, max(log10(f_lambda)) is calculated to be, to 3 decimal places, 0.797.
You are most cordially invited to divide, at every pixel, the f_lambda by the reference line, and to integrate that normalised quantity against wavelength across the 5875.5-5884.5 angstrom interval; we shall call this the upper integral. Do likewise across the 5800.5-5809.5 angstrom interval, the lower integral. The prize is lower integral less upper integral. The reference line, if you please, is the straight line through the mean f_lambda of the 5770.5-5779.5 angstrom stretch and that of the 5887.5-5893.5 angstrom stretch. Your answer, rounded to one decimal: -5.8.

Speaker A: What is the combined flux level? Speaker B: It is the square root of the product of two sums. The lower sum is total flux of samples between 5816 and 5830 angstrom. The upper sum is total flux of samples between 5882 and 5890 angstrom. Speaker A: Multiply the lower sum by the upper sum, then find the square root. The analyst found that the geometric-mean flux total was 20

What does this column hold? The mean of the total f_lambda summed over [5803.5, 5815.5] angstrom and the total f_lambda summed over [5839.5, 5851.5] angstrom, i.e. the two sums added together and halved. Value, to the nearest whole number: 24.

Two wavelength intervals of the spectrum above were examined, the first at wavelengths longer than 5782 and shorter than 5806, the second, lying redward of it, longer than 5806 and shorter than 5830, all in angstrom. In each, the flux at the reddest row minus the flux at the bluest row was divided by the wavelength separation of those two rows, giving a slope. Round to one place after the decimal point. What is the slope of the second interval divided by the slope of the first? -1.3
